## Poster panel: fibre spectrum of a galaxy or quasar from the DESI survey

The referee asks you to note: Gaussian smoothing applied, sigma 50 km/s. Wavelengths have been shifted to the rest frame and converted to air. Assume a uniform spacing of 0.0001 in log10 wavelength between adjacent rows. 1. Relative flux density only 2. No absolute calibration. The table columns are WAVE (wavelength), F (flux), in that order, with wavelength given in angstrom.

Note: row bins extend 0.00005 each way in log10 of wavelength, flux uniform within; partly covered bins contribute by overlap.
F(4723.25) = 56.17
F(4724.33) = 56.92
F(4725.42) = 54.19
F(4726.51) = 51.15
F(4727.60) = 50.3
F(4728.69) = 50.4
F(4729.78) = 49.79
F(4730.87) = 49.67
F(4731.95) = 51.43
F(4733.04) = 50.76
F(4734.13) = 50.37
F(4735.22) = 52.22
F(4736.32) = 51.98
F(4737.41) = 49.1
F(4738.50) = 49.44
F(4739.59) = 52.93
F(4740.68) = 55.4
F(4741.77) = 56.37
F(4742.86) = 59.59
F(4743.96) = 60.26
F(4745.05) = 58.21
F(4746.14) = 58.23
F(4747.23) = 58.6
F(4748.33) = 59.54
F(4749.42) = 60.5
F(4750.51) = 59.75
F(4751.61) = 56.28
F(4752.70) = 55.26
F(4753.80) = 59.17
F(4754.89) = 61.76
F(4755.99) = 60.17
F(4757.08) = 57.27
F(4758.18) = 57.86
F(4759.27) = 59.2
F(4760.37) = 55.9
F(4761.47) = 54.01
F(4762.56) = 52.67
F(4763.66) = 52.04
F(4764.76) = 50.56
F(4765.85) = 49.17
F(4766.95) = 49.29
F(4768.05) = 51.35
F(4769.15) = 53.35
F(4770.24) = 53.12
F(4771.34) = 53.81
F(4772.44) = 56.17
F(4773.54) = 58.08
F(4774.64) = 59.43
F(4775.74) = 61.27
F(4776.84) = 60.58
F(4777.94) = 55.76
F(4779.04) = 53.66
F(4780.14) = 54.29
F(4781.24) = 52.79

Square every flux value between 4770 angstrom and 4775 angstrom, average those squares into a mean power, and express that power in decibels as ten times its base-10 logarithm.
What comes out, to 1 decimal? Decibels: 35.0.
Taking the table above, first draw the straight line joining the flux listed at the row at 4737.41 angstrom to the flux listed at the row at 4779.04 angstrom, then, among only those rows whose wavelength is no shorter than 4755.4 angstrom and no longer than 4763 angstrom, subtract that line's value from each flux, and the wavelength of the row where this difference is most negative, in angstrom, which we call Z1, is 4762.56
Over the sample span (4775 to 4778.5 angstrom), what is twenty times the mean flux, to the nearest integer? 1184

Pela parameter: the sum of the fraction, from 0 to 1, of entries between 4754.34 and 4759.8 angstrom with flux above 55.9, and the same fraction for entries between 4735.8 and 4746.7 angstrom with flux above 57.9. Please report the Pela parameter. 1.4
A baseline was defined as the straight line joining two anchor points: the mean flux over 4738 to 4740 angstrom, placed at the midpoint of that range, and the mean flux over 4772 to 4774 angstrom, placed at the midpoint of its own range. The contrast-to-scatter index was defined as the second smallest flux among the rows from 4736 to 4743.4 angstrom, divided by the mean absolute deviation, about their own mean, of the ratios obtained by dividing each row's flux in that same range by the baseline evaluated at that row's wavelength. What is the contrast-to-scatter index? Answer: 933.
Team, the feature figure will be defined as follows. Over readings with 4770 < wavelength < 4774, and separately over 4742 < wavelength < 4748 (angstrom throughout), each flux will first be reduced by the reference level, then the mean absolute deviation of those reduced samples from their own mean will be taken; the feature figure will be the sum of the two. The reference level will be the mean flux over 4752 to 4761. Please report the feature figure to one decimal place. 2.6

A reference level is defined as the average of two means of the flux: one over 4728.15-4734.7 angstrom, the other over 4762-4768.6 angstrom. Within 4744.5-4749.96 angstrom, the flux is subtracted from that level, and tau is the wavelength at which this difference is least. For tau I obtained 4749.42 angstrom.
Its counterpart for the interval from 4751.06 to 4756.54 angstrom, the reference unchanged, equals 4754.89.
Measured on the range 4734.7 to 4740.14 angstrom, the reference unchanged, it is 4739.59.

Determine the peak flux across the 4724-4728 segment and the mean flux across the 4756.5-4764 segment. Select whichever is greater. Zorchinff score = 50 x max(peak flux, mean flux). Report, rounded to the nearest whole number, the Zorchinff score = 2846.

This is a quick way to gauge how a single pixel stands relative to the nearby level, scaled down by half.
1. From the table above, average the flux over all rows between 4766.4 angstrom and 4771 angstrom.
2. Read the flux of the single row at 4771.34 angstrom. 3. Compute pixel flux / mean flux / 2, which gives 0.52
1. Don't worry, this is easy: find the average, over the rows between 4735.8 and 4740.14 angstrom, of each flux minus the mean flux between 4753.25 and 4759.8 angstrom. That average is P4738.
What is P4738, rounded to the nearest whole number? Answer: -8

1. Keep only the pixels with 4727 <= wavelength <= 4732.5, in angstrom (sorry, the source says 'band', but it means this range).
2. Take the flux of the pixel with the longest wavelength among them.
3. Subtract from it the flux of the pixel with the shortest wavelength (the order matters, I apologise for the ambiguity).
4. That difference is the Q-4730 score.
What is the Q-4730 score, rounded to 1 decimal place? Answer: 1.1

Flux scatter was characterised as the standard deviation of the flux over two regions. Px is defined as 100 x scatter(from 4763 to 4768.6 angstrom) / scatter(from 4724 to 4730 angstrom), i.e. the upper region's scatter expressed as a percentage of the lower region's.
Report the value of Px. 44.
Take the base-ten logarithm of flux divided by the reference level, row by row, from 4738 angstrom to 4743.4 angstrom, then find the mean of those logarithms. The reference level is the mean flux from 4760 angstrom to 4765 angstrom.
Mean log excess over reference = 0.01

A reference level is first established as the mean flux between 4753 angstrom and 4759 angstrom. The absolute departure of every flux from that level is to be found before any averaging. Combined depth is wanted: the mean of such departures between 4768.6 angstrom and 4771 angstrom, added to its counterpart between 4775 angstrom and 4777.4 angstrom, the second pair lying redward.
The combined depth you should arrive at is 8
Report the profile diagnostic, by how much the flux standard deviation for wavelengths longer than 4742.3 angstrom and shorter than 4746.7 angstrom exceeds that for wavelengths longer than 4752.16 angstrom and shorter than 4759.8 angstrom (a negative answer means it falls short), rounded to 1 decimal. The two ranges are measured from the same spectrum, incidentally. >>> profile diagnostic -1.1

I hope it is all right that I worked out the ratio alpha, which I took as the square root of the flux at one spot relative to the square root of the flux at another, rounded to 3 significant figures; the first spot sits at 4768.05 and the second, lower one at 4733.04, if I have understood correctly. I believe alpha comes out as 1.01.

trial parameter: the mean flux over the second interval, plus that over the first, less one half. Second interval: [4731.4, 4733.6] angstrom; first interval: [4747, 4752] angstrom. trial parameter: 110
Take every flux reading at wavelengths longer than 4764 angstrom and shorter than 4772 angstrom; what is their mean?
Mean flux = 52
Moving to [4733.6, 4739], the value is 51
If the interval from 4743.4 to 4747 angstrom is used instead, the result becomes 59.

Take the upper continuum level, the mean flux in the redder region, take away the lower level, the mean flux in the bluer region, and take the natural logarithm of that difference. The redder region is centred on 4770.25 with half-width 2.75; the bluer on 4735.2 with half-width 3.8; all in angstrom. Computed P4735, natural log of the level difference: 1.03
